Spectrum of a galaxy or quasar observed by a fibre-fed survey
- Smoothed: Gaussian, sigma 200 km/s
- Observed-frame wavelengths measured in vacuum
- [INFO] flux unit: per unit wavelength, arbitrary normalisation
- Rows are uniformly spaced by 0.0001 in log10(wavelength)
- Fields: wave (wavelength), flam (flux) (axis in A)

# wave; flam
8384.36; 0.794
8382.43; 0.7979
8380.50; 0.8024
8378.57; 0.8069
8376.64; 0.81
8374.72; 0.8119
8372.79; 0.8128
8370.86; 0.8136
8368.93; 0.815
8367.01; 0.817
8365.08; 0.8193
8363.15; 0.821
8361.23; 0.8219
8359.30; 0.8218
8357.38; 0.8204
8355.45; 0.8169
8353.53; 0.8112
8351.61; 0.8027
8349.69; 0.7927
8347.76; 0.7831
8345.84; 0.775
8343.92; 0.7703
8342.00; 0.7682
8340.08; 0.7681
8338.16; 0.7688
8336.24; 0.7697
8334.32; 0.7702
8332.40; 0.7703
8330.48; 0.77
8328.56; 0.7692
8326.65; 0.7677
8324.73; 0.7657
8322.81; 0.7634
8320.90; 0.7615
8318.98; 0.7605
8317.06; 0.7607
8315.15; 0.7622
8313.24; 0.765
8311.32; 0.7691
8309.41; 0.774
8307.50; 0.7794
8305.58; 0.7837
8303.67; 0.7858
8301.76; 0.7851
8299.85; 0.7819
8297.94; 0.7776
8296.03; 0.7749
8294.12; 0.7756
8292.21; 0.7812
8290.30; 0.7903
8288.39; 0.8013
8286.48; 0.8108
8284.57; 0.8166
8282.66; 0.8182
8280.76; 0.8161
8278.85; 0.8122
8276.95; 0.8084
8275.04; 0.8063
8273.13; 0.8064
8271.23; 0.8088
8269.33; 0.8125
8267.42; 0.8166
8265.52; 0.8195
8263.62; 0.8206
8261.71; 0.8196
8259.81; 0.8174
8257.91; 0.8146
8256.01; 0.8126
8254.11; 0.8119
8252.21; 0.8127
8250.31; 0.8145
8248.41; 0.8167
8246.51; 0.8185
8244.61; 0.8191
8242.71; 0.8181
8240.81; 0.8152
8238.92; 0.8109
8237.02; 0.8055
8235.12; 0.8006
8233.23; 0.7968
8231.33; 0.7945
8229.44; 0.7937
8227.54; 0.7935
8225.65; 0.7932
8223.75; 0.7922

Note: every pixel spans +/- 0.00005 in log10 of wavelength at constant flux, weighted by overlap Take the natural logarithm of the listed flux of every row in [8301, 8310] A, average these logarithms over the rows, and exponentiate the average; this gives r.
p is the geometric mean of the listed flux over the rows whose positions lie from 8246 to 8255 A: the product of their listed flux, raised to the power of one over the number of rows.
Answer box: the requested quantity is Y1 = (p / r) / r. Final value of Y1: 1.33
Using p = 0.815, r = 0.782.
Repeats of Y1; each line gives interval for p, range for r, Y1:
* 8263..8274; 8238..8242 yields 1.23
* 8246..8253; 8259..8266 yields 1.22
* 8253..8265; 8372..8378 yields 1.24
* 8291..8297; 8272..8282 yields 1.18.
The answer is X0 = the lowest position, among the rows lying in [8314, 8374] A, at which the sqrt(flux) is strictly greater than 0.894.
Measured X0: 8351.61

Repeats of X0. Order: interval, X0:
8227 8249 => 8235.12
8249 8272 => 8250.31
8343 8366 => 8351.61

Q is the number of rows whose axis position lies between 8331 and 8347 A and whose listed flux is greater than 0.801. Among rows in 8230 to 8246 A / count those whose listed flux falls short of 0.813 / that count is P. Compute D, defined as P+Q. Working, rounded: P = 5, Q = 0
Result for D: 5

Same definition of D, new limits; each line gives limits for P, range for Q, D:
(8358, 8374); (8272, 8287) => 9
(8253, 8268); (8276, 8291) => 9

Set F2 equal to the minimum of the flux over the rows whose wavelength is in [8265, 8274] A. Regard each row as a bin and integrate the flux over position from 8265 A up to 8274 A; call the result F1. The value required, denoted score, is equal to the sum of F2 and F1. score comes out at 8.1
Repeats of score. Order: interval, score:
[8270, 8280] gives 8.9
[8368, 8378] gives 8.9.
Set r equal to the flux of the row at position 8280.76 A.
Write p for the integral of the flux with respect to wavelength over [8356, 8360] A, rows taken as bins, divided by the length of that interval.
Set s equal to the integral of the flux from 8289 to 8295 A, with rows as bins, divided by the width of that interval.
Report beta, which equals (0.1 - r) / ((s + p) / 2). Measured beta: -0.89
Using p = 0.820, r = 0.8161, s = 0.78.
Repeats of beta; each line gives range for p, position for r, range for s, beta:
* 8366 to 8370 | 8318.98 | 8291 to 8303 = -0.83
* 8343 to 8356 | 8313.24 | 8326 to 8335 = -0.85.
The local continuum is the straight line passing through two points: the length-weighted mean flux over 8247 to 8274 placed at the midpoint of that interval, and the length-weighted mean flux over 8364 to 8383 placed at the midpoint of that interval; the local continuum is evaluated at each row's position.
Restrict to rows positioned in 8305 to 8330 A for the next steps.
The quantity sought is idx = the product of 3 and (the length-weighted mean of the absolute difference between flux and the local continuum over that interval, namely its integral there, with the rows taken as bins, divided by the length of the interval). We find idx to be 0.14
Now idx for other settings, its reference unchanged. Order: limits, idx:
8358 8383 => 0.02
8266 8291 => 0.02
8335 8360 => 0.08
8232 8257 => 0.02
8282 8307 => 0.07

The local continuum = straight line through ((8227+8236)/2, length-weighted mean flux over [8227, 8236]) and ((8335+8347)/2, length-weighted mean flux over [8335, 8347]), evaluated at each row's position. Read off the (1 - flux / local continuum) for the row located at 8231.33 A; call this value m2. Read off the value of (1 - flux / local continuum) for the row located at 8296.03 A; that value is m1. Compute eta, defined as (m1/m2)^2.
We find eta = 16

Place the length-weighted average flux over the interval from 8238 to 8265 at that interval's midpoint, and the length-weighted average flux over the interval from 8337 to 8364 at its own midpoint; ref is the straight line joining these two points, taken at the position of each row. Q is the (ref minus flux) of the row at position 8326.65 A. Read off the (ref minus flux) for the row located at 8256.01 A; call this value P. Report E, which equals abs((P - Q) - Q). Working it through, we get 0.063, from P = 0.002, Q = 0.03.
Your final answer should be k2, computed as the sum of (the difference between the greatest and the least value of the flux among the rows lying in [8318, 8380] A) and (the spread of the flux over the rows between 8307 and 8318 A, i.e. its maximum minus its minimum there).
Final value 0.080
